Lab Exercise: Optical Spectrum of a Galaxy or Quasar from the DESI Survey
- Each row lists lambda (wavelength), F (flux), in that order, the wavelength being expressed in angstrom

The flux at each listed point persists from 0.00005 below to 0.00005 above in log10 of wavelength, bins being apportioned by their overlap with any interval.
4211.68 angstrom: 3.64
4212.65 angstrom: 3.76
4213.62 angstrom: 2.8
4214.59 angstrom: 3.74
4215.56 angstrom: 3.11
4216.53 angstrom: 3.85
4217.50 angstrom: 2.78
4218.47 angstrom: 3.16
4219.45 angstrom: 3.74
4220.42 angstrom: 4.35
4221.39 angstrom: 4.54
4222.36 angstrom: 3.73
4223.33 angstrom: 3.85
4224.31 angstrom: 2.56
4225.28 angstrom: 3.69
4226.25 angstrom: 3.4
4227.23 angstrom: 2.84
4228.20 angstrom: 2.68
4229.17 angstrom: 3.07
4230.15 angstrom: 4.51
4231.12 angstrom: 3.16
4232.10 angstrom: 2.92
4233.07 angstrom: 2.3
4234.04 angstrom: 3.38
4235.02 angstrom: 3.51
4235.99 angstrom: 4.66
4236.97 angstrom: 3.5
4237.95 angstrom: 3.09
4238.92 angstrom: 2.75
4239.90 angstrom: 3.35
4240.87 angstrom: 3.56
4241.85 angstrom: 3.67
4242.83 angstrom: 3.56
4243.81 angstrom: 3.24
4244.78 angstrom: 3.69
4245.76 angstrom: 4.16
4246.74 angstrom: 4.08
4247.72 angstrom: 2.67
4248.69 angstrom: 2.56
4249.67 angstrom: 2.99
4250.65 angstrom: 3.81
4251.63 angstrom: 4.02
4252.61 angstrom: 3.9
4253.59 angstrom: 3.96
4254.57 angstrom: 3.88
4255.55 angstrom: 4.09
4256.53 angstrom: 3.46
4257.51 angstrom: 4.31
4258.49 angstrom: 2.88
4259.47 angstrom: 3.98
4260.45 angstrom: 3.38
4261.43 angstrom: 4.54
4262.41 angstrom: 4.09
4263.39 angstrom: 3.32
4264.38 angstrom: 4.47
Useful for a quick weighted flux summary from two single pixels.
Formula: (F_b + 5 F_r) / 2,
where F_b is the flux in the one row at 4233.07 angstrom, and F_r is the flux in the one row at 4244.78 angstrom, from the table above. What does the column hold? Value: 10.4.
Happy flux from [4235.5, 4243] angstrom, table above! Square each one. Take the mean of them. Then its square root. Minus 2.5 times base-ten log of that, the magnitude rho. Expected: -1.38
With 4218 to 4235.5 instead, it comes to -1.35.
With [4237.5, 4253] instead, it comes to -1.35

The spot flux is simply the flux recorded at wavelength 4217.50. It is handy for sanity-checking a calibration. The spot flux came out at 2.78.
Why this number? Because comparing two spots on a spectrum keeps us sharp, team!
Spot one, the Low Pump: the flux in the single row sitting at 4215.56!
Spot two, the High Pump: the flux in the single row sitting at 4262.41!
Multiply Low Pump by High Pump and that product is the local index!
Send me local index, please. 13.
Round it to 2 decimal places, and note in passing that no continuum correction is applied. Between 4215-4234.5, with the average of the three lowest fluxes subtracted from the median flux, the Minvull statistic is 0.76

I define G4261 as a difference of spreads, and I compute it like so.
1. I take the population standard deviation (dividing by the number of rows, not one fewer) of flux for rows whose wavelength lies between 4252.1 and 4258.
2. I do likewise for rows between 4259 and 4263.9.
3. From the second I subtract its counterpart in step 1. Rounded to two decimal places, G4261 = 0.20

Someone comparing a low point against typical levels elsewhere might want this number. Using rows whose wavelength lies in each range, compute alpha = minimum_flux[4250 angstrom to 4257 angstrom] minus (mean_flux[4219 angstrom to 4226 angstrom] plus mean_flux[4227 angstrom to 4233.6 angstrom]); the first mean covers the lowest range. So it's -3.39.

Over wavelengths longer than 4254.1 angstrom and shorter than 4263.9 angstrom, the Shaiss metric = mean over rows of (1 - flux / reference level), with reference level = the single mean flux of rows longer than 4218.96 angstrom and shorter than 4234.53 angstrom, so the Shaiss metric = -0.11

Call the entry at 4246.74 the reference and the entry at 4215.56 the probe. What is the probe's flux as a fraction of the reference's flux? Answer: 0.76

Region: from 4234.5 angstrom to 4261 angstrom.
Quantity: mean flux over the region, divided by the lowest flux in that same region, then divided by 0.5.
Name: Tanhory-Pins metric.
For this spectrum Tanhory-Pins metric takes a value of 2.80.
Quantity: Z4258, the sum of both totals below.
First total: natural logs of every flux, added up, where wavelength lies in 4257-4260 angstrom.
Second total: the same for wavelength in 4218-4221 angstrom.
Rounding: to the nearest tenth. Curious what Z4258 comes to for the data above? 7.8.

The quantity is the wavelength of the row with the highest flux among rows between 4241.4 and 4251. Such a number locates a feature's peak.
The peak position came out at 4245.76 angstrom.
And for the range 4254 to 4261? 4257.51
